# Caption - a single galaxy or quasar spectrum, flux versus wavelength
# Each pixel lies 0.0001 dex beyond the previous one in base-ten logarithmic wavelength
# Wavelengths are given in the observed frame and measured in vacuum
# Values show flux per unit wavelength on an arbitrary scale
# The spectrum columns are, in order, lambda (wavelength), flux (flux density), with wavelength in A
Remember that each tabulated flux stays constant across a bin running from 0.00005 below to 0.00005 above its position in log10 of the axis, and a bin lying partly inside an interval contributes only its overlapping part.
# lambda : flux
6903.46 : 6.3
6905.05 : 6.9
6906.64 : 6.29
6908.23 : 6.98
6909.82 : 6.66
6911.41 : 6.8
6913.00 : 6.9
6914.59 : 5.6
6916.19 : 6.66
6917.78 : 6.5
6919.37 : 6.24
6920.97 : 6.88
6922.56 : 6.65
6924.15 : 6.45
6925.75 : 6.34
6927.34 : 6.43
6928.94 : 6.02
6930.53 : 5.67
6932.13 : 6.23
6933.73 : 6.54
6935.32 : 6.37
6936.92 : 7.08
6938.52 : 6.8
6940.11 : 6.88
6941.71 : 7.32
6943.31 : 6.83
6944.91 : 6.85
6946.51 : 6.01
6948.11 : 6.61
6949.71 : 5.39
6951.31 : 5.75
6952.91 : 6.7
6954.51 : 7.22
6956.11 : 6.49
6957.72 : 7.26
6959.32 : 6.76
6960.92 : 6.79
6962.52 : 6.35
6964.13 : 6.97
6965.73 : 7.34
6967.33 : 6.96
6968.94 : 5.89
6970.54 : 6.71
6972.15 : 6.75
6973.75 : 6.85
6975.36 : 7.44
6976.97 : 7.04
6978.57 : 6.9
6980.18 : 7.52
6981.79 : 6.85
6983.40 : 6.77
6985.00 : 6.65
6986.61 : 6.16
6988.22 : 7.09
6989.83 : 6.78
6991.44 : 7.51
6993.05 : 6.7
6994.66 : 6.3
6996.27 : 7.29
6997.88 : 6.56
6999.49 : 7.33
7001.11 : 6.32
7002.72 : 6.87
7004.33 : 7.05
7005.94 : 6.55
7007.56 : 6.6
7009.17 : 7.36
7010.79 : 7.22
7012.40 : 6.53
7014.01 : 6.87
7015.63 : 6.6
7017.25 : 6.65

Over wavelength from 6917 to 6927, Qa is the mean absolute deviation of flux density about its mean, 0.17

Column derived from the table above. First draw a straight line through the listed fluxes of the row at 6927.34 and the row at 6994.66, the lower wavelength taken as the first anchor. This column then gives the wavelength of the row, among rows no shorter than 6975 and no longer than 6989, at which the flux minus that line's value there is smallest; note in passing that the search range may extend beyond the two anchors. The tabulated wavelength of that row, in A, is 6986.61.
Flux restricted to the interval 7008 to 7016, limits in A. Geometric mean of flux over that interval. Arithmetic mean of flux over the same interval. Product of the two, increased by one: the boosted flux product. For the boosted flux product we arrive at 48.8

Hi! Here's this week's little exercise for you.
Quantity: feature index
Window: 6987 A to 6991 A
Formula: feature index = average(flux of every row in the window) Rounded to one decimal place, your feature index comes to 6.9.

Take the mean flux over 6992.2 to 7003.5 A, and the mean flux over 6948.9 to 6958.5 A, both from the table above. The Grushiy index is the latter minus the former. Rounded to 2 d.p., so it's -0.30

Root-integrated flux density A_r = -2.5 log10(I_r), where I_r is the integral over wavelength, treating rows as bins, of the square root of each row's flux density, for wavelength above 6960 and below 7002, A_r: -5.1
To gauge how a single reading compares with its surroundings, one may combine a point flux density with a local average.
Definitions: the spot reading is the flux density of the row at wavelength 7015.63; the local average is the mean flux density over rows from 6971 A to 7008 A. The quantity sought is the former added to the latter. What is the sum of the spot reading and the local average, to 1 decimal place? 13.5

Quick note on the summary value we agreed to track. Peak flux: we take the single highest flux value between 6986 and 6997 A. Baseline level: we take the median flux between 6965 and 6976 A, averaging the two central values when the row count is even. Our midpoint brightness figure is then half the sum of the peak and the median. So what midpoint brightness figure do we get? 7.18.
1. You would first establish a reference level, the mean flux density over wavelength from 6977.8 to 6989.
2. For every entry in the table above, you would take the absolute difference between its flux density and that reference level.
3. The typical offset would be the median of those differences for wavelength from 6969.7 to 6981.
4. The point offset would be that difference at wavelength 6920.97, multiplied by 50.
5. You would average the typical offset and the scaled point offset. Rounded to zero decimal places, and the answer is 1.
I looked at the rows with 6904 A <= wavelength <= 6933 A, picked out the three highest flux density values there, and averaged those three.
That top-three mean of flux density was 6.93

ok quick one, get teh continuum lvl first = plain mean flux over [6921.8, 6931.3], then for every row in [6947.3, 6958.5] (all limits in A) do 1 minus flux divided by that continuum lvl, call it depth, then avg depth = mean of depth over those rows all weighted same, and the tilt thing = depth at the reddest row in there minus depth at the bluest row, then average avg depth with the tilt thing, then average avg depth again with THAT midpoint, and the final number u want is -0.053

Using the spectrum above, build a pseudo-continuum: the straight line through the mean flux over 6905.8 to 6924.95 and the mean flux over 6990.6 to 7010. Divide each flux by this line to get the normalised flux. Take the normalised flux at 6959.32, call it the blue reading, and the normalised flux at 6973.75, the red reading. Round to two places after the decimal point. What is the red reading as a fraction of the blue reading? 1.01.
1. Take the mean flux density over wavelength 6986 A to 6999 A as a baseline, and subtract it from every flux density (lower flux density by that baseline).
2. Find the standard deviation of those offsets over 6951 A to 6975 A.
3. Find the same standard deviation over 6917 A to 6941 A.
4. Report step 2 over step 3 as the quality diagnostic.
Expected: 1.25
